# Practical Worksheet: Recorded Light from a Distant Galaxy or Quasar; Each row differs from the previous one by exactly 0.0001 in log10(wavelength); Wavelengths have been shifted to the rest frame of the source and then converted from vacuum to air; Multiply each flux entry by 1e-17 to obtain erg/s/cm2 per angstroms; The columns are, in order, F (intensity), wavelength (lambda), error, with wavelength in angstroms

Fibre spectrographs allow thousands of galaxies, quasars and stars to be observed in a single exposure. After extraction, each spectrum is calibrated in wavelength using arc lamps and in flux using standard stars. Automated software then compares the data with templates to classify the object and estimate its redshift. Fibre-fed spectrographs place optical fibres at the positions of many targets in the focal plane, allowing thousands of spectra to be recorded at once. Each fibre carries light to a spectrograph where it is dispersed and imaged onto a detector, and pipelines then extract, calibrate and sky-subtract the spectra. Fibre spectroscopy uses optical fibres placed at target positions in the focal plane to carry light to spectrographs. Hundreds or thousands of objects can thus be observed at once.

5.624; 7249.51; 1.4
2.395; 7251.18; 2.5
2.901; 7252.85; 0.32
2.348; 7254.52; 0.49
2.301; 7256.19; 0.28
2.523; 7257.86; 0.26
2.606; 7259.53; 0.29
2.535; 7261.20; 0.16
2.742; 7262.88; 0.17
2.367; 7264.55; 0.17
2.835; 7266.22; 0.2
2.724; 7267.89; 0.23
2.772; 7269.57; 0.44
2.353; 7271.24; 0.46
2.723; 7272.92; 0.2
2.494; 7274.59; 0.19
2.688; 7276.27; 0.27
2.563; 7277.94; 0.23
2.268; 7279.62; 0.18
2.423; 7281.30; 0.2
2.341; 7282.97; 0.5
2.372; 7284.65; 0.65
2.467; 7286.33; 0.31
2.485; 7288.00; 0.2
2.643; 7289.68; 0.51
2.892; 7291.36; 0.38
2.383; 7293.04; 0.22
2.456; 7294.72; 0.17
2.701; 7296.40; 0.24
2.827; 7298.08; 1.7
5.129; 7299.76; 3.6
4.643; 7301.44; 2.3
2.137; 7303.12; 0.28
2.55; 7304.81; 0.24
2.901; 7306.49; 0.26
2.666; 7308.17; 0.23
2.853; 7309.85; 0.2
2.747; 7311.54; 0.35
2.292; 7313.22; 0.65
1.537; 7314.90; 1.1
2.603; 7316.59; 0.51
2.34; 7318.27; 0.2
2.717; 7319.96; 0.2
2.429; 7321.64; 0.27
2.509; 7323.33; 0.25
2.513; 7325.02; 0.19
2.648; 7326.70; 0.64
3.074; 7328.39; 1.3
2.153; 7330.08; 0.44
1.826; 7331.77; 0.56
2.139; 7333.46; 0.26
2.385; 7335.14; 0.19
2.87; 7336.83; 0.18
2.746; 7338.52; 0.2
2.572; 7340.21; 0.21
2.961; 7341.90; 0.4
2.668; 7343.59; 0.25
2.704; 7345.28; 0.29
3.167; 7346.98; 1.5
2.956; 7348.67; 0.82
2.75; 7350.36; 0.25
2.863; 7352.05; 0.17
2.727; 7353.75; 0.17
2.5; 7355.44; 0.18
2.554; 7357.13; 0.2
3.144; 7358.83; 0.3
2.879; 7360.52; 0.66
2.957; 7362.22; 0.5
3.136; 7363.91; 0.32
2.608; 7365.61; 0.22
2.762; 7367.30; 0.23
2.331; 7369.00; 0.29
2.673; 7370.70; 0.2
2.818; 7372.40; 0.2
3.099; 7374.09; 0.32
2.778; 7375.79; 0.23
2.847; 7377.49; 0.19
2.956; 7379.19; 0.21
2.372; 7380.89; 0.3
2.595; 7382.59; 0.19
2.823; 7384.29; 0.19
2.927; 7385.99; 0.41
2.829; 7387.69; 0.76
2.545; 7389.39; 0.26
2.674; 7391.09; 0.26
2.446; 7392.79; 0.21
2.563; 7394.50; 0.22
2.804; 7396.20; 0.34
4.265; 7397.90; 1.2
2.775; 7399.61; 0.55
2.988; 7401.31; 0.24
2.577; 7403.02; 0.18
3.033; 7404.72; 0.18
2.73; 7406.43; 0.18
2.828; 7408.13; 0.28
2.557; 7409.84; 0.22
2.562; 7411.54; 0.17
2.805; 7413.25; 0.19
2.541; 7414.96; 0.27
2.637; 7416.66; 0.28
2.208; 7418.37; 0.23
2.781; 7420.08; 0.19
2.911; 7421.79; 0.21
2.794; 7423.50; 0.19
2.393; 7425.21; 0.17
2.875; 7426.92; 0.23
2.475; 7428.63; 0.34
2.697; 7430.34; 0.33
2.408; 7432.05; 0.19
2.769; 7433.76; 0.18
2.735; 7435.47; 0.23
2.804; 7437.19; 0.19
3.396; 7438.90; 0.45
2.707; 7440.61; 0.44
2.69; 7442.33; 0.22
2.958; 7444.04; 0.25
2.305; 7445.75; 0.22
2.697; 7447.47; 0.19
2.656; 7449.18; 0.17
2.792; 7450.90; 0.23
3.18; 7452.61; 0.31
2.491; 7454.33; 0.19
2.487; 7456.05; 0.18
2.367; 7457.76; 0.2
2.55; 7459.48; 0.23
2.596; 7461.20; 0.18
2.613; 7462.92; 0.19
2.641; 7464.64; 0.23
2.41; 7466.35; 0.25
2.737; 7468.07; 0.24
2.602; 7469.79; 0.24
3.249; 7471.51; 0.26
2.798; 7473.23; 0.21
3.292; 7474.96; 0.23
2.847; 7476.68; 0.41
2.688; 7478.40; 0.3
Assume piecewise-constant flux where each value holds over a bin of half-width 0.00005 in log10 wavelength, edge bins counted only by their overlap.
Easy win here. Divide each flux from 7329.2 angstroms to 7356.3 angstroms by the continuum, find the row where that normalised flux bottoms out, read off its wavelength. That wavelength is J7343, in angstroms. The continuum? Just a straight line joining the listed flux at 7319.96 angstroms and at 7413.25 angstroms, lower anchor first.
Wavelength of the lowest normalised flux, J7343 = 7331.77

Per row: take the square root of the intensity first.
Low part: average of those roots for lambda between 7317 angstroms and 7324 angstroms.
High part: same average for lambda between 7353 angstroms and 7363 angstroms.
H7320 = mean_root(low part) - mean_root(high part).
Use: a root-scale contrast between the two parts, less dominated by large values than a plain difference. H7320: -0.09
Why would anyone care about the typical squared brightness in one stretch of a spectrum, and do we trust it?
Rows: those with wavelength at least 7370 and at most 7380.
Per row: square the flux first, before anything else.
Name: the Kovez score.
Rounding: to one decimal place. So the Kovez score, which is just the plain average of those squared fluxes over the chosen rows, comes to 8.2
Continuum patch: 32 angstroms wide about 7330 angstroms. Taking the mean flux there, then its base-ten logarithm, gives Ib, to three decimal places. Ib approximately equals 0.397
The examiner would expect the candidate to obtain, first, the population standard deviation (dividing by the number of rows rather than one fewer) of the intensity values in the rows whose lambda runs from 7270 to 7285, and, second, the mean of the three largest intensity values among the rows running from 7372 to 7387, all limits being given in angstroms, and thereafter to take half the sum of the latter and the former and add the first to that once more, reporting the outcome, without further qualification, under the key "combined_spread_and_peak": 1.72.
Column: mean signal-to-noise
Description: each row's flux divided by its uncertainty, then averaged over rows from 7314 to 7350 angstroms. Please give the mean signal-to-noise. 8.3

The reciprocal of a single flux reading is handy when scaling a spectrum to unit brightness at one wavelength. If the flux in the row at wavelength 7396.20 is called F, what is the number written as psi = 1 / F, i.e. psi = 0.357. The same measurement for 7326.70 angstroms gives 0.378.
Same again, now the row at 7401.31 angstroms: 0.335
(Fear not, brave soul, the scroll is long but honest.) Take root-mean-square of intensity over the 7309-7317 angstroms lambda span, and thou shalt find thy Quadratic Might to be 2.5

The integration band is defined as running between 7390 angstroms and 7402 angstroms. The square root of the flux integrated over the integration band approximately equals 5.9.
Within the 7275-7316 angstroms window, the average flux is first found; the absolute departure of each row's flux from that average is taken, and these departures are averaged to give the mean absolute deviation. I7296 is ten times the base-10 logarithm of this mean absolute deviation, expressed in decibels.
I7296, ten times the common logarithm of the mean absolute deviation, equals -3.8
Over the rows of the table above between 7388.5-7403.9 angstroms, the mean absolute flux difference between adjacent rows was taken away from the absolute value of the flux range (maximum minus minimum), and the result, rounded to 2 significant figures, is 1.3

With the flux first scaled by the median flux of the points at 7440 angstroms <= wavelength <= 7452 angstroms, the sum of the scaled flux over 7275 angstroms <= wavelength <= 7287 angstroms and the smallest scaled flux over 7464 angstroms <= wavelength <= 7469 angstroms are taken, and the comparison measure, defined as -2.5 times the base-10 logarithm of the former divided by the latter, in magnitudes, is -2.1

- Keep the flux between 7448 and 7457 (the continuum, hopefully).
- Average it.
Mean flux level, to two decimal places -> 2.72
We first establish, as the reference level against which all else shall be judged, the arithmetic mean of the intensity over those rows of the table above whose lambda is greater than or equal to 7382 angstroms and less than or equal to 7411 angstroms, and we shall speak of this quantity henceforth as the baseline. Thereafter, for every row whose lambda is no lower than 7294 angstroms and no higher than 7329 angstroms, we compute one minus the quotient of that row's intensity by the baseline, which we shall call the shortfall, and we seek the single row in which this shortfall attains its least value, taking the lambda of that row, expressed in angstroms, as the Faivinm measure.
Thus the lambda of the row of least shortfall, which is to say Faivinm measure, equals 7299.76 angstroms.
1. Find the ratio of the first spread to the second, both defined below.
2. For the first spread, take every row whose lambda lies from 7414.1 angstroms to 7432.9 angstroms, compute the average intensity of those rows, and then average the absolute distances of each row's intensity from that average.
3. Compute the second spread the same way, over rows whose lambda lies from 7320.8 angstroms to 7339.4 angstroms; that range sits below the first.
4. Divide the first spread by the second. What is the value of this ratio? 0.70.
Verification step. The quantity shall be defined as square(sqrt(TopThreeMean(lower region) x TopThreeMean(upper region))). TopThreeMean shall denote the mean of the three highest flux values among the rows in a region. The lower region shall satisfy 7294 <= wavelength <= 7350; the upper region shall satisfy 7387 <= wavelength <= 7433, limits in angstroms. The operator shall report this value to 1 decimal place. 14.8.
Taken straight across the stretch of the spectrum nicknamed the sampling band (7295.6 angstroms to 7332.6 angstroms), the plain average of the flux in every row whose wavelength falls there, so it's 2.72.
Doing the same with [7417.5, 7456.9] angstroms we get 2.70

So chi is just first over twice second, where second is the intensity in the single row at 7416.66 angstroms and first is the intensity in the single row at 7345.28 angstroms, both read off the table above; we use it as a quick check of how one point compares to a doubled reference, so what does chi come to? 0.513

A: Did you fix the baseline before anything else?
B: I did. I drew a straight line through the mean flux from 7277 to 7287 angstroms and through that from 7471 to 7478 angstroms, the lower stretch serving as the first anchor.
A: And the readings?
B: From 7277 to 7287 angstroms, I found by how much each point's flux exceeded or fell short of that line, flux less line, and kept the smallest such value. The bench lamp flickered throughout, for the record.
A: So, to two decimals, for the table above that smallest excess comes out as -0.13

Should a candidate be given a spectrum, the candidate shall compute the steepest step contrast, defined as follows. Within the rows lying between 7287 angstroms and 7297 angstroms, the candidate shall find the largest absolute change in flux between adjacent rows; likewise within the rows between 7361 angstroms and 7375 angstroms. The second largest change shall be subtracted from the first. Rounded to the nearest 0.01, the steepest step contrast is -0.02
